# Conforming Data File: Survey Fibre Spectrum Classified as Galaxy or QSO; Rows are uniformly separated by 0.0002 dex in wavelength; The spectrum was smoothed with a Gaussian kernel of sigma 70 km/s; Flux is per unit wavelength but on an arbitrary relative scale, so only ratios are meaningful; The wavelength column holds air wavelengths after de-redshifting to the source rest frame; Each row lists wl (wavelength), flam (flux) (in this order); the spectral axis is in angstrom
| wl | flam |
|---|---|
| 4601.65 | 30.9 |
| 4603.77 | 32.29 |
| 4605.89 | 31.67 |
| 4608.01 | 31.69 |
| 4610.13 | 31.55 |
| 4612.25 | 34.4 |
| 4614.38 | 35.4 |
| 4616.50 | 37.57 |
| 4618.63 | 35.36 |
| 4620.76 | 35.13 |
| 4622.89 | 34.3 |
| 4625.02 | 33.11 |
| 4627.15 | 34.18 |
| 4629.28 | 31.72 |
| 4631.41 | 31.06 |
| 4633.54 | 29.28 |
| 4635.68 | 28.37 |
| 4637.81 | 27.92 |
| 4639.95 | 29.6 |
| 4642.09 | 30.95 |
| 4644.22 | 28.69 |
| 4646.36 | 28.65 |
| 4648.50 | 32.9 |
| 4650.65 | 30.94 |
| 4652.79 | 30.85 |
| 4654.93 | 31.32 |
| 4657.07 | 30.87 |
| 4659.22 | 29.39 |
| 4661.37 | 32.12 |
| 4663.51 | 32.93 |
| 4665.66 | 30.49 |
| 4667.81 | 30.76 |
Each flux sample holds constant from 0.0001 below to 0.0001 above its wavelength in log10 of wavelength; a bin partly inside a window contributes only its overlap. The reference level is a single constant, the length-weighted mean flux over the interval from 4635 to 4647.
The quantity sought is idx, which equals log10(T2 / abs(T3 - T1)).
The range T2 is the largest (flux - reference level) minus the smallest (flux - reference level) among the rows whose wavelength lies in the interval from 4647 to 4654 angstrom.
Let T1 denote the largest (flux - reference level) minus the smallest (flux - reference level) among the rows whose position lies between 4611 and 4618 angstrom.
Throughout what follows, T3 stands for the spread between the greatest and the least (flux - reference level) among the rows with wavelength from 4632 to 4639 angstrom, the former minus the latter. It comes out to 0.1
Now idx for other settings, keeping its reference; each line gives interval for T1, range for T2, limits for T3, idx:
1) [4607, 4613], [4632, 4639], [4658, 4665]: 0.3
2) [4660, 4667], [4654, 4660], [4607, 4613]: 0.7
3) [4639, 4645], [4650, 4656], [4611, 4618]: -0.3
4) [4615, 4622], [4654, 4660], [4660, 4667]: 14.7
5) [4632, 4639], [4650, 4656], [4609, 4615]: -0.7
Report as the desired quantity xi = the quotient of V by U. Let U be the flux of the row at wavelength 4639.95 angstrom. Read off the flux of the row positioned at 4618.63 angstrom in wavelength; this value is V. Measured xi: 1.19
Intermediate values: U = 29.6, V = 35.36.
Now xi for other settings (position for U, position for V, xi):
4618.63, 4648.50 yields 0.93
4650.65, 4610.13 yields 1.02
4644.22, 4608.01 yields 1.10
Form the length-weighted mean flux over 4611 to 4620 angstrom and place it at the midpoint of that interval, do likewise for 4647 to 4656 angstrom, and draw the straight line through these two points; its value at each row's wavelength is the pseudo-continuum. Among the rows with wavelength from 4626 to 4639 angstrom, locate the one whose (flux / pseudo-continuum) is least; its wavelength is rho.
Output 4637.81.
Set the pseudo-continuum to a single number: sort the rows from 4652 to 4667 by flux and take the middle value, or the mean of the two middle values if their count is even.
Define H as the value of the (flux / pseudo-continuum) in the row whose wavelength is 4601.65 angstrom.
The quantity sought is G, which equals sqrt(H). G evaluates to 1.00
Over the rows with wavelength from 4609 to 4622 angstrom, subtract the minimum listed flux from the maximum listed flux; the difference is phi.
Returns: 6.0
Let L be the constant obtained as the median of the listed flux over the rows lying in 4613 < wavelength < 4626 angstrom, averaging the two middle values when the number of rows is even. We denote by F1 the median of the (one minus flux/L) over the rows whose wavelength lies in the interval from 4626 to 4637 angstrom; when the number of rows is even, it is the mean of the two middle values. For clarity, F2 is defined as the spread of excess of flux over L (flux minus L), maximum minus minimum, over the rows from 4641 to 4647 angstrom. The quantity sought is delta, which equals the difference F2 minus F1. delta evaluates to 2.2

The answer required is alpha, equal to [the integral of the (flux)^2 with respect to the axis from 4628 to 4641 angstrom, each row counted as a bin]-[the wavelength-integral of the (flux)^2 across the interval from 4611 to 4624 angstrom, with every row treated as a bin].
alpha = -4684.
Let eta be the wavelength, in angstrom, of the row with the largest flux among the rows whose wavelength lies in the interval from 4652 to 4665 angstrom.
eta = 4663.51 angstrom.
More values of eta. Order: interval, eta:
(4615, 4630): 4616.50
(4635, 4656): 4648.50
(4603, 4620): 4616.50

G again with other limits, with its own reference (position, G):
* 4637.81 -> 0.95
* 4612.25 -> 1.06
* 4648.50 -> 1.03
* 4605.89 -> 1.01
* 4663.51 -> 1.03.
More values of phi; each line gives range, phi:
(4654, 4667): 3.5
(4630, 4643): 3.1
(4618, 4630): 3.6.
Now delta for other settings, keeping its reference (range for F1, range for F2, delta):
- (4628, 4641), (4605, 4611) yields 0.0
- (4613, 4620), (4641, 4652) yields 4.3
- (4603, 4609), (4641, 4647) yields 2.2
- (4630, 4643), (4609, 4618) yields 5.9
